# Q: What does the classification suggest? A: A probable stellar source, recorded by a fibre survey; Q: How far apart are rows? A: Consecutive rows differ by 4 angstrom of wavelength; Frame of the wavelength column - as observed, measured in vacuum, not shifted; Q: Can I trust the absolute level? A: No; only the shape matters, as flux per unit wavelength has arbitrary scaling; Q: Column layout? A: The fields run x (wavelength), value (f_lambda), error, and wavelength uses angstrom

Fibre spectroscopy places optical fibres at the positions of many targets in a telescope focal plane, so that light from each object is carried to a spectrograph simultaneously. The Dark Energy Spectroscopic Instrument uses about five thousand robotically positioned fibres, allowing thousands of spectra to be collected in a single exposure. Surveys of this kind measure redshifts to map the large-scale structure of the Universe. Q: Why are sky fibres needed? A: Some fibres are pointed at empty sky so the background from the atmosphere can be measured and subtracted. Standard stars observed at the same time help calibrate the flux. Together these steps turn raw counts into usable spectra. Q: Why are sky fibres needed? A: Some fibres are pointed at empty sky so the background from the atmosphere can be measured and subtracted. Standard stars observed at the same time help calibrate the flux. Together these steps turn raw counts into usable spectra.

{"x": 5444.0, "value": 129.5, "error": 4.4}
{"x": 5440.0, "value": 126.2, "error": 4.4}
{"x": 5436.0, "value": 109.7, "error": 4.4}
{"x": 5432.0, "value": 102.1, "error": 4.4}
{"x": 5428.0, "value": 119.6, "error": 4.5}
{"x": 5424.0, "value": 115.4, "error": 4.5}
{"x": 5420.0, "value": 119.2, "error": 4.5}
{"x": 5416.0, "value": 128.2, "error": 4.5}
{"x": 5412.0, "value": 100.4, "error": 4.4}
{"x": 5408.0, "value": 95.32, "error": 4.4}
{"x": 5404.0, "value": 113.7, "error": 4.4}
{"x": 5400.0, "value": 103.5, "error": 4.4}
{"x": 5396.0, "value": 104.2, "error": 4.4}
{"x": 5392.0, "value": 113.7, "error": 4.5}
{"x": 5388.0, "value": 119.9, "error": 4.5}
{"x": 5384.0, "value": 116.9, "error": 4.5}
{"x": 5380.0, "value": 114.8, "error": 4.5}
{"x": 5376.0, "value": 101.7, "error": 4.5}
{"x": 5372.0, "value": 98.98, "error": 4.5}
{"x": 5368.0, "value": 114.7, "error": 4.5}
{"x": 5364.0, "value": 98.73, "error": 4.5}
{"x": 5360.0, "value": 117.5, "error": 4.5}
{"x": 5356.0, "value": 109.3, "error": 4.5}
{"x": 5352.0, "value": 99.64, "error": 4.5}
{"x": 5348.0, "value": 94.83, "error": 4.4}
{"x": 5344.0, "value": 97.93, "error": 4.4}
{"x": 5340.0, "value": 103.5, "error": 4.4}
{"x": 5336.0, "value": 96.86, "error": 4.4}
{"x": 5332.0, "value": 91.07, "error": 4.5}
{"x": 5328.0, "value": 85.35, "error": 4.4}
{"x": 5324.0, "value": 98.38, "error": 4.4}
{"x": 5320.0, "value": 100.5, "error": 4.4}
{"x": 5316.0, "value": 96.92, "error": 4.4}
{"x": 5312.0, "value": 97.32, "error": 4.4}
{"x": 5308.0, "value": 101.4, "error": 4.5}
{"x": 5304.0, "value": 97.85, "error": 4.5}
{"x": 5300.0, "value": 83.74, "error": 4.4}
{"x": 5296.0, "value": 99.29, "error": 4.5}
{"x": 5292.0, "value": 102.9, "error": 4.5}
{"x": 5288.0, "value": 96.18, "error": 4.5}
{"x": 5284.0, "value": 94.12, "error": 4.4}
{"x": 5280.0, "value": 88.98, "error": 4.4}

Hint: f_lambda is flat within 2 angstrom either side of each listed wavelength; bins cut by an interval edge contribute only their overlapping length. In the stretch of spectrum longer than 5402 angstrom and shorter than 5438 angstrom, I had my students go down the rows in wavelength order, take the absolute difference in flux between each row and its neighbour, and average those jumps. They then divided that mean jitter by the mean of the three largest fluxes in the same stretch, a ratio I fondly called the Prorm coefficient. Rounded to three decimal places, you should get 0.095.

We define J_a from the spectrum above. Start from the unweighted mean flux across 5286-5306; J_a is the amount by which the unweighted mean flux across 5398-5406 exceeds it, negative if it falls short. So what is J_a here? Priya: 12.6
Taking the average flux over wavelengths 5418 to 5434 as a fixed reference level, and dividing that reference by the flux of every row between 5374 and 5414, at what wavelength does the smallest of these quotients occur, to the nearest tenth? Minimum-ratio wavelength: 5388.0 angstrom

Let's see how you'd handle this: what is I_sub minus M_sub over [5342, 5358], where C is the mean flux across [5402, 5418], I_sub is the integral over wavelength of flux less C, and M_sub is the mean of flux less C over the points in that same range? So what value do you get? -135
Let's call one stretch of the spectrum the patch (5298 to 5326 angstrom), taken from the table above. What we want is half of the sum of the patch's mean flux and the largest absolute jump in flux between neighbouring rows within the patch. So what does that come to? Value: 55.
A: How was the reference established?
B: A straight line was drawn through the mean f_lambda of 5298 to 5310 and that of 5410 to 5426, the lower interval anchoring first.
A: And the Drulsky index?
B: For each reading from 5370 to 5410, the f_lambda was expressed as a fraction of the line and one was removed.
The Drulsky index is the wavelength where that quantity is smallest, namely 5408.0 angstrom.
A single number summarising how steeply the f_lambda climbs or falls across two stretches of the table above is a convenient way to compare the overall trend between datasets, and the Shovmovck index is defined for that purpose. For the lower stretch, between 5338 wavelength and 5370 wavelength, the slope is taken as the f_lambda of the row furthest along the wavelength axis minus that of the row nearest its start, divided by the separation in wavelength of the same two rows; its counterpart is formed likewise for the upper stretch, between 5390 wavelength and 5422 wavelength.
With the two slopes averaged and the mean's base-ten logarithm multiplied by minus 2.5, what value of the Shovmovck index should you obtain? 1.3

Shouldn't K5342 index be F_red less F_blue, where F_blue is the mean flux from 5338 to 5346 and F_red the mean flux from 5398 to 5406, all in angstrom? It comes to 7.9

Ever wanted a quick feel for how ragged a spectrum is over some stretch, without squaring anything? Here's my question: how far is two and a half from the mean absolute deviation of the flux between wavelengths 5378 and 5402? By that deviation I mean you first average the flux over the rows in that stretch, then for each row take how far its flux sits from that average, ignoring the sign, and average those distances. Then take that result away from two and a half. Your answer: -3.0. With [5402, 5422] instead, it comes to -8.3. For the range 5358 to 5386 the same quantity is -5.4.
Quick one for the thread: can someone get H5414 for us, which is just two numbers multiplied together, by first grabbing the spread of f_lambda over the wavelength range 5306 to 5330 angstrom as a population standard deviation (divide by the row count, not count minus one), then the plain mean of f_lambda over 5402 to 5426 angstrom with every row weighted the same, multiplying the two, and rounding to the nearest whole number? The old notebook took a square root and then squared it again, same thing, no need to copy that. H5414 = 594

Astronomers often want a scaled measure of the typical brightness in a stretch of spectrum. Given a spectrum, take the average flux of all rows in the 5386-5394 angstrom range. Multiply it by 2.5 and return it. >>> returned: 292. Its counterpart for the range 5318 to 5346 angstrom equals 241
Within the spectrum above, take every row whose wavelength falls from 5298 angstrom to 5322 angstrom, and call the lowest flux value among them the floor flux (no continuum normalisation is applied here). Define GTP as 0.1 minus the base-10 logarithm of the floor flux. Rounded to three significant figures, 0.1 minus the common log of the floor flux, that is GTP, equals -1.82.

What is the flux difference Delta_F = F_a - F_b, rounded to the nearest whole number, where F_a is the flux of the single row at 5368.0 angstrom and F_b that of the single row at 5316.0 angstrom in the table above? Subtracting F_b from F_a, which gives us 18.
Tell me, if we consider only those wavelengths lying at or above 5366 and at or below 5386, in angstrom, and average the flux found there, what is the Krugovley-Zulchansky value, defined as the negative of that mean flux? -109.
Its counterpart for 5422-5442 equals -115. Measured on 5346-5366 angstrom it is -104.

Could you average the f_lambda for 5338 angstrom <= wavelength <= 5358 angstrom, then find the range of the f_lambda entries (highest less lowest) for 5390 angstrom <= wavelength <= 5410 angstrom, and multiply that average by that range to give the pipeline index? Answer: 1857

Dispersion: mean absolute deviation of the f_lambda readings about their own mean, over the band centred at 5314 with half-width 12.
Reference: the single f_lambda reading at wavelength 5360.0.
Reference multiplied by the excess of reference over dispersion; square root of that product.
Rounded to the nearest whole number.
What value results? 117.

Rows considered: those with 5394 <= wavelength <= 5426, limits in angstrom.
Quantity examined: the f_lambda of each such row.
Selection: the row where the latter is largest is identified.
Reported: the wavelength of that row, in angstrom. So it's 5416.0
